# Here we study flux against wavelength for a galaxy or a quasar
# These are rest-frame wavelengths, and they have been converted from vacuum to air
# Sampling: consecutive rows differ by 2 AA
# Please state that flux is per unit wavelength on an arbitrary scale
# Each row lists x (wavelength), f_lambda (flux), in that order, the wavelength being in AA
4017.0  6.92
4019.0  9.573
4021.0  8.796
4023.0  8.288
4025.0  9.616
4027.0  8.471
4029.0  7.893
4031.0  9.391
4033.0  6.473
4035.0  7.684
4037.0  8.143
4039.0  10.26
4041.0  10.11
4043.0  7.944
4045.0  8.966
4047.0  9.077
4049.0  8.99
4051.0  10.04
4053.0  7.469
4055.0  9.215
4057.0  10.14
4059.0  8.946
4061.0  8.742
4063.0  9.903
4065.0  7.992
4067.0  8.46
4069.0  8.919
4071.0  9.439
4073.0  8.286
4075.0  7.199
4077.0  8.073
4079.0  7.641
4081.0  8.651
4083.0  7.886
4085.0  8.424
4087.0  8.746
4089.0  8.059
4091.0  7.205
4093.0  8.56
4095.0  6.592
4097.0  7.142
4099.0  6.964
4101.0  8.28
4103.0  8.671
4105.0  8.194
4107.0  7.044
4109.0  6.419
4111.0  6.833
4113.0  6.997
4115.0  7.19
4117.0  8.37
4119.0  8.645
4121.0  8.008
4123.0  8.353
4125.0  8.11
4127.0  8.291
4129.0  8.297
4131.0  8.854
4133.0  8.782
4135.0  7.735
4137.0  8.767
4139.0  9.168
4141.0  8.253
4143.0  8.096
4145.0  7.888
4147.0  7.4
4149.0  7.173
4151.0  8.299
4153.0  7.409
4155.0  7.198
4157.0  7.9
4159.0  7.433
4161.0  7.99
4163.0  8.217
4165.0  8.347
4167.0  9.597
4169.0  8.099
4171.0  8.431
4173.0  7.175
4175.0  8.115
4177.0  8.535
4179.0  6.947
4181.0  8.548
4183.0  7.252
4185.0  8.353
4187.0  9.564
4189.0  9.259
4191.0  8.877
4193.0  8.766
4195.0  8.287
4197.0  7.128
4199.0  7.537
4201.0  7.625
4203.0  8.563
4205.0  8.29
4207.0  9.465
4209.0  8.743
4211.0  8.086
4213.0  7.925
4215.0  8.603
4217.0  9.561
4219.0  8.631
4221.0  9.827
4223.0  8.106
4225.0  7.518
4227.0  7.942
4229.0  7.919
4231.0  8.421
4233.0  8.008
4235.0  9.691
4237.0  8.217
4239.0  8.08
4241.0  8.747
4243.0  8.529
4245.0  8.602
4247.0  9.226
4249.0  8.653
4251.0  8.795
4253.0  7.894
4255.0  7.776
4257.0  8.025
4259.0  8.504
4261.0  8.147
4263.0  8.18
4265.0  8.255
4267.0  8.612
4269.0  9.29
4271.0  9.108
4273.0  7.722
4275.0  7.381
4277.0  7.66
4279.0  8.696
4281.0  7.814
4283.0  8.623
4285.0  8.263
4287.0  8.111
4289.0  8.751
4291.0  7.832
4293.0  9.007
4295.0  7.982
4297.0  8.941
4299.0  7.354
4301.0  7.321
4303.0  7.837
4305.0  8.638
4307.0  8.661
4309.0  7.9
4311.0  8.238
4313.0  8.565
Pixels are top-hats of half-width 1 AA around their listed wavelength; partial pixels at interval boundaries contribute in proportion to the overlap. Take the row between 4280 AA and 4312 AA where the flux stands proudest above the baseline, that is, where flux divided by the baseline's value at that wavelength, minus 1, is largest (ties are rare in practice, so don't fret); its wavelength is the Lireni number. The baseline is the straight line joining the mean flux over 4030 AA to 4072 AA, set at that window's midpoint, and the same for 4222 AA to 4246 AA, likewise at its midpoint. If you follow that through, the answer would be 4293.0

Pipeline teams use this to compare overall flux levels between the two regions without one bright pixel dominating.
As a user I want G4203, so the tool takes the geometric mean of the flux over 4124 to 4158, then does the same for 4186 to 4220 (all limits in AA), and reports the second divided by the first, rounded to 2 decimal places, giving 1.05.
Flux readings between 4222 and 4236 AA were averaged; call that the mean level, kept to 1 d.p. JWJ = 8.2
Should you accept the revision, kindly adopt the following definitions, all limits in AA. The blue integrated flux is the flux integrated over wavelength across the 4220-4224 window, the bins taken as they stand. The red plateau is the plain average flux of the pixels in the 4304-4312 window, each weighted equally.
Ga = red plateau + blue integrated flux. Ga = 44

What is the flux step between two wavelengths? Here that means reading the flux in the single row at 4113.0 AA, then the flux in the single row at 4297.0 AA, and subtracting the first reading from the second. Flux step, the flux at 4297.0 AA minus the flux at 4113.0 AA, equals 1.9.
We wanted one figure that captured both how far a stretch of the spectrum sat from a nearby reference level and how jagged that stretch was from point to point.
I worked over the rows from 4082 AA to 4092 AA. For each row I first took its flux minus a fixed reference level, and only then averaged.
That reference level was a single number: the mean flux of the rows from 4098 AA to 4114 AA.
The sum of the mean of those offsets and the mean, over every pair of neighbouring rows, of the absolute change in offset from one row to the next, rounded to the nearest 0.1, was 1.2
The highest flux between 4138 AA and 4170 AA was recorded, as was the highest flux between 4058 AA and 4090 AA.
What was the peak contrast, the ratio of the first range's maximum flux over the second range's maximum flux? 0.97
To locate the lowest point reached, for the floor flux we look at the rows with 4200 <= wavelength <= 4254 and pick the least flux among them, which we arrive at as 7.518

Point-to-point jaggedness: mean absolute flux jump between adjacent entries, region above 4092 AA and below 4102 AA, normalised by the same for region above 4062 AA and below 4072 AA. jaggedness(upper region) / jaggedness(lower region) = 1.2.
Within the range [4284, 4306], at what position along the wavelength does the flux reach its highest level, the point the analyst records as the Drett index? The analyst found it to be 4293.0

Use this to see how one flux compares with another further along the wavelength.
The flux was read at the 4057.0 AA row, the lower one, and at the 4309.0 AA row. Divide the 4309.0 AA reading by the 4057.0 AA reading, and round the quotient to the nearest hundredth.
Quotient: 0.78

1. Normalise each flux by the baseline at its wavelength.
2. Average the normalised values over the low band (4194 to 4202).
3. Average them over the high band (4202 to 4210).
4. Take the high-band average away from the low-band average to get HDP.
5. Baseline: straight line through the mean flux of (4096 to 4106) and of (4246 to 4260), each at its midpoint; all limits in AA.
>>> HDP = -0.13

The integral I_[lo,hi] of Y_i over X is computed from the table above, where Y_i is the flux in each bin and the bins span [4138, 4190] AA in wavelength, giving 421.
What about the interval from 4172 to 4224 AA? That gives 436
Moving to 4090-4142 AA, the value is 411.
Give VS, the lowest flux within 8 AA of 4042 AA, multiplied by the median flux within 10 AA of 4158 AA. 61.0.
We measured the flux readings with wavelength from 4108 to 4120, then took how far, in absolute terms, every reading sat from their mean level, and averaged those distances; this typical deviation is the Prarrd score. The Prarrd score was 0.732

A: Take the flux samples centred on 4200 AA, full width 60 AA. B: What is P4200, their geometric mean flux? 8.3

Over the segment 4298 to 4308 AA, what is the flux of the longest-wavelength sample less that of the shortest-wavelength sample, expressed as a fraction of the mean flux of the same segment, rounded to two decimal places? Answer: 0.16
